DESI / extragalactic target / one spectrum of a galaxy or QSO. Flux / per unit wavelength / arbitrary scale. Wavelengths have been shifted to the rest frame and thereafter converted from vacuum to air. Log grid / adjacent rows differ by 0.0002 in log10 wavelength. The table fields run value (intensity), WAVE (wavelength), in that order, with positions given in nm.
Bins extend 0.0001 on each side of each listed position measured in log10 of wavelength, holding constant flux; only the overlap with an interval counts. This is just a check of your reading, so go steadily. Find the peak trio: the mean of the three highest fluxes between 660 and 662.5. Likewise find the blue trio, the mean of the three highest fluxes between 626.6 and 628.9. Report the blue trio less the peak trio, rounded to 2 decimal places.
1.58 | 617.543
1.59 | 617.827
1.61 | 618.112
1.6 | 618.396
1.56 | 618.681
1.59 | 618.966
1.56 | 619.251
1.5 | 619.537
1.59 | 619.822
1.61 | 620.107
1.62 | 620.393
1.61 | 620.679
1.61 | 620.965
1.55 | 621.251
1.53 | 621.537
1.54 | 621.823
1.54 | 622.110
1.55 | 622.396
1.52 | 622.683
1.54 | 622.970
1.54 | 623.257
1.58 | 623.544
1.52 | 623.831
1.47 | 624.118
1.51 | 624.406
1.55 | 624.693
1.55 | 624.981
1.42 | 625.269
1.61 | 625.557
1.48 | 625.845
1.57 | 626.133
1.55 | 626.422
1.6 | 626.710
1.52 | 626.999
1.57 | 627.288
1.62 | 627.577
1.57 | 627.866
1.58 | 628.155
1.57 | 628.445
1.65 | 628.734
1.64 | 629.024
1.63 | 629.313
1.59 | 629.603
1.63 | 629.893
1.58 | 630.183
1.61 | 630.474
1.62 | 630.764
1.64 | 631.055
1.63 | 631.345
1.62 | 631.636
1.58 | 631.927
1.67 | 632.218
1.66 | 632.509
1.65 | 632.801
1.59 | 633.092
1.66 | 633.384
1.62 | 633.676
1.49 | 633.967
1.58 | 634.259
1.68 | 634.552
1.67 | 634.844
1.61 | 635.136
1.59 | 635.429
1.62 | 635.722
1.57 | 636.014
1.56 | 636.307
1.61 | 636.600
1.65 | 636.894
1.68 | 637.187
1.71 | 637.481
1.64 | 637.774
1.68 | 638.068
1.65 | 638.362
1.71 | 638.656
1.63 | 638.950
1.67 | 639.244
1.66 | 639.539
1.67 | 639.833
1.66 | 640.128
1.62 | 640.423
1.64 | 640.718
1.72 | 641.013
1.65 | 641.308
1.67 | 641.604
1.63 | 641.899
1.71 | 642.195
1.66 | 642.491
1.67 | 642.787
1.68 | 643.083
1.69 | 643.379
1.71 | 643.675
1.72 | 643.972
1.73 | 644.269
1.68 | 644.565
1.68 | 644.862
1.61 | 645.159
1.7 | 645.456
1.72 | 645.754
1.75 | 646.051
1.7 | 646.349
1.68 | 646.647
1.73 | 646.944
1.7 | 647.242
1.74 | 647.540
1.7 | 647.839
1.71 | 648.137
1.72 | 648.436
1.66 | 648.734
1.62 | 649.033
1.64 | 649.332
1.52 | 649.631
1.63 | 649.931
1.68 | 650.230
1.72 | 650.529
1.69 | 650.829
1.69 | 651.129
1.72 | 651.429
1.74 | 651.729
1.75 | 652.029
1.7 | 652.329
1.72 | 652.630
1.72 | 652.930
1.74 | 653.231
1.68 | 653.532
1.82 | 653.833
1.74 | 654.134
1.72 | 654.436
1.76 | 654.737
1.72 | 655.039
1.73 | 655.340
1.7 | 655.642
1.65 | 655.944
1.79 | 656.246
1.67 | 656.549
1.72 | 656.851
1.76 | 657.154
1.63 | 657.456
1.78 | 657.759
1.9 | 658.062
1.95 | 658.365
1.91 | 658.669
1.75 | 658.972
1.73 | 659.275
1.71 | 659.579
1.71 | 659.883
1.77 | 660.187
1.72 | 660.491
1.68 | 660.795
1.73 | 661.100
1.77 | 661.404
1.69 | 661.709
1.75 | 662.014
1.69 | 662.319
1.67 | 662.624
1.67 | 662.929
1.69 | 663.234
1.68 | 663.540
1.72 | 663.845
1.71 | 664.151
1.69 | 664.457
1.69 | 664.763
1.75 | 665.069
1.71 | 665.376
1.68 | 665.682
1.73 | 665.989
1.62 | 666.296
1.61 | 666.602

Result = -0.14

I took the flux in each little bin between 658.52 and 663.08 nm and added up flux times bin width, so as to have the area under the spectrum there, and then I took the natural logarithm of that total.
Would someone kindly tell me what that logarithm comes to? 2.1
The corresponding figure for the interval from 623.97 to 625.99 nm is 1.1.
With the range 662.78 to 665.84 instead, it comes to 1.6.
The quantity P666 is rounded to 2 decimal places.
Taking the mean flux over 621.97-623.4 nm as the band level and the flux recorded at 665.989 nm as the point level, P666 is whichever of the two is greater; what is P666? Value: 1.73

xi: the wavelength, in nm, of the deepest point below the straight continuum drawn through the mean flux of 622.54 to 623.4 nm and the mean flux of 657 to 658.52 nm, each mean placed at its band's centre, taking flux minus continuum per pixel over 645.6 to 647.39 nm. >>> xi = 646.647 nm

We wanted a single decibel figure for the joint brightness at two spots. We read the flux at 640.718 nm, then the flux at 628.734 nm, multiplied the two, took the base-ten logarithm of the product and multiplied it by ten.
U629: 4.32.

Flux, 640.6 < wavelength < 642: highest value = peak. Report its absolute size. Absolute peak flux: 1.72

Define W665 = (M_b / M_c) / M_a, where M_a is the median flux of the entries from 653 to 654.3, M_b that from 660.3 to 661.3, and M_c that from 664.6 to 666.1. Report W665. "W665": 0.578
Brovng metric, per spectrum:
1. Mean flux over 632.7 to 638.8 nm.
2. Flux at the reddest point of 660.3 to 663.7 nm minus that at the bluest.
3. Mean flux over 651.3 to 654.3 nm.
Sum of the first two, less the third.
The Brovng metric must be -0.14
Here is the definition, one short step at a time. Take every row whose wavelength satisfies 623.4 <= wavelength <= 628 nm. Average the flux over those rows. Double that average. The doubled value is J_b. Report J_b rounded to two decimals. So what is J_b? 3.09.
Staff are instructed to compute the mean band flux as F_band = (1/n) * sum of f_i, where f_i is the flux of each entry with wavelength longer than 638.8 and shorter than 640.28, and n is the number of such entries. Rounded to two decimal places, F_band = 1.66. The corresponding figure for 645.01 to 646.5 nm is 1.70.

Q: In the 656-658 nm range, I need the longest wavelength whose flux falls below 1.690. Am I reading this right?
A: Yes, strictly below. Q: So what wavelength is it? 657.456 nm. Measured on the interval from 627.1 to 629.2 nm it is 629.024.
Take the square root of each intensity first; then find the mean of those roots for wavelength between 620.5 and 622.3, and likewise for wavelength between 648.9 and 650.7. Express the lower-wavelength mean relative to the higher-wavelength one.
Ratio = 0.978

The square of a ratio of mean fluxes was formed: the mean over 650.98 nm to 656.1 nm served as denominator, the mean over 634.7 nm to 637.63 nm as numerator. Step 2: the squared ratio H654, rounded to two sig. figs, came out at 0.89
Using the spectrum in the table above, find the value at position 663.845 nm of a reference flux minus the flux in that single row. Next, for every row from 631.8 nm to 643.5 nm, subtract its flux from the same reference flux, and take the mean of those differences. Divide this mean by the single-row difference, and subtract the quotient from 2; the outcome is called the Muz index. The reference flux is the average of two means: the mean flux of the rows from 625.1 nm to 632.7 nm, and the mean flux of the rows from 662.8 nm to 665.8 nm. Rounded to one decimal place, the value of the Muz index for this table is 2.0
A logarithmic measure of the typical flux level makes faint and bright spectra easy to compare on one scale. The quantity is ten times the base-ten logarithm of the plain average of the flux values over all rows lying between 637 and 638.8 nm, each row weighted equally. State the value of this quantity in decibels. 2.25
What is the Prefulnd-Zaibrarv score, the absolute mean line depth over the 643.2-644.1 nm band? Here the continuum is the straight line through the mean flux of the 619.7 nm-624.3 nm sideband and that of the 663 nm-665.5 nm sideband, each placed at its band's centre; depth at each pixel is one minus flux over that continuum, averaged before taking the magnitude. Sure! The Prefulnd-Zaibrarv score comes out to 0.045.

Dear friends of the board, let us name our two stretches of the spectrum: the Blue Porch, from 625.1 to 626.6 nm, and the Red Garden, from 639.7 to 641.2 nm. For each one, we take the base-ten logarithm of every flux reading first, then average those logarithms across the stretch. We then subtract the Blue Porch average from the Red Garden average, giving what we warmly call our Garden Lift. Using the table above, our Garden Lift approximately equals 0.037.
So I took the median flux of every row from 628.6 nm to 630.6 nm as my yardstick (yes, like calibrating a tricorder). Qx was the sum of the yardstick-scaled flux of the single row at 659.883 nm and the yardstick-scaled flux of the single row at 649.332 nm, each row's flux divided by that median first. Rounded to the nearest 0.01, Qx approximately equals 2.06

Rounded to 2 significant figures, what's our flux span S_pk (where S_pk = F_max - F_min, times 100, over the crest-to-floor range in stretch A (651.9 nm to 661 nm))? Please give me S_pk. 32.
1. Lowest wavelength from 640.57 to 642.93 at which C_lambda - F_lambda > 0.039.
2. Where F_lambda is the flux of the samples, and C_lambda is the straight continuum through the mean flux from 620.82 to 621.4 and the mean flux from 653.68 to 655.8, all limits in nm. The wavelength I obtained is 641.899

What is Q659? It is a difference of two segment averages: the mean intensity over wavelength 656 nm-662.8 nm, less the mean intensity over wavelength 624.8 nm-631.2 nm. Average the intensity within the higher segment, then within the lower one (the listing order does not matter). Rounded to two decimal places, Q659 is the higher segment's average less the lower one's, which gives 0.17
